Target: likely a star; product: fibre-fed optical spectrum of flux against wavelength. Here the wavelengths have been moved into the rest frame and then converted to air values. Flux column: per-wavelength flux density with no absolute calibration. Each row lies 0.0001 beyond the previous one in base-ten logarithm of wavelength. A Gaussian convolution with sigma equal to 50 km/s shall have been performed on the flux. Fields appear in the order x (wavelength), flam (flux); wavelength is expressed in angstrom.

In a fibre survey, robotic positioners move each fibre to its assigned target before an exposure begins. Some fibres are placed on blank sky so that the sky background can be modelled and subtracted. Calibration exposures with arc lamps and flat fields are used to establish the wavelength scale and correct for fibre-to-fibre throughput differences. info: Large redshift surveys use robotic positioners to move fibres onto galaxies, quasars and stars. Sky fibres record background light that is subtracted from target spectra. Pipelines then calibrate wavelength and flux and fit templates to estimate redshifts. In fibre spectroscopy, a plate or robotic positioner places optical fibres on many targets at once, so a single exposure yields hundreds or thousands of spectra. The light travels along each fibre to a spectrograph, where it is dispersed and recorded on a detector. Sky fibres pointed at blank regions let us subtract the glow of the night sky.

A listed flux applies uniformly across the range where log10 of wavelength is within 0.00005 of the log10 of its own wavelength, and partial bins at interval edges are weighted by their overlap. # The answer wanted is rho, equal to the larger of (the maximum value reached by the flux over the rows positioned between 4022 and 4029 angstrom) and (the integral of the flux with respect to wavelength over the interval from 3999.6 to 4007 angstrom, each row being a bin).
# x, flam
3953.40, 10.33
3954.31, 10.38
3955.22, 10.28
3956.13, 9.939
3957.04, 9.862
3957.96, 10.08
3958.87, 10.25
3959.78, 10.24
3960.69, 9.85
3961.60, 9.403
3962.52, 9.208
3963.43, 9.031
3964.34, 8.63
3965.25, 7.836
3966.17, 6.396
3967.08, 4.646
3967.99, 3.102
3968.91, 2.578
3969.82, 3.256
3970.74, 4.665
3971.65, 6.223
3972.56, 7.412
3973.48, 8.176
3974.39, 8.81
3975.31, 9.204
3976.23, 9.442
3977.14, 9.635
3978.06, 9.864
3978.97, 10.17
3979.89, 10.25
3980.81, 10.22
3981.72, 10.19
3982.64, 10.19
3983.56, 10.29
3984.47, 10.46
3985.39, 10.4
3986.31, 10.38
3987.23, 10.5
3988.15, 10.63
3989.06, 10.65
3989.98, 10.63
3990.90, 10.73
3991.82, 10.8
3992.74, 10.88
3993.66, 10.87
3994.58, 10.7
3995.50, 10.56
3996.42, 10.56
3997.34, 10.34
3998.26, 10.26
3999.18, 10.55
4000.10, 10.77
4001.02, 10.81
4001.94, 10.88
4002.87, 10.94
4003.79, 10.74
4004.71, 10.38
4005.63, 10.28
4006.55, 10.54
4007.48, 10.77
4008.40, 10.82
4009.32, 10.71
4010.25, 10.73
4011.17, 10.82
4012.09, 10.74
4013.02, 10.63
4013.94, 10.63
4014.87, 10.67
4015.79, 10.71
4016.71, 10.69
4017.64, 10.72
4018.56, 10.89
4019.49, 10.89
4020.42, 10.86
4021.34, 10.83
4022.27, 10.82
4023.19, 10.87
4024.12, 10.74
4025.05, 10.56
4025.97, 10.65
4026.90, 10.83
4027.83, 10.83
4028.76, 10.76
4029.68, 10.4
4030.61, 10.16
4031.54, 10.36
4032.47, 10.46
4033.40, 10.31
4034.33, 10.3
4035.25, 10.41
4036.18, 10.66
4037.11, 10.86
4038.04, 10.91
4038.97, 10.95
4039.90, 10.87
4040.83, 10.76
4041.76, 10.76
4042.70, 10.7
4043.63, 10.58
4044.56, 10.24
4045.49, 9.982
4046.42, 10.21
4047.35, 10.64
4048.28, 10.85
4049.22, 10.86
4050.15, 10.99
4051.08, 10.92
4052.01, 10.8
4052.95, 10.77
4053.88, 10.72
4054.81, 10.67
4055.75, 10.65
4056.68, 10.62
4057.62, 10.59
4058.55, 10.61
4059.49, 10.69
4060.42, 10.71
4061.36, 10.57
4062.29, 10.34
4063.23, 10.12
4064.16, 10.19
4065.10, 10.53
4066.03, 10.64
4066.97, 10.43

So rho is 79.0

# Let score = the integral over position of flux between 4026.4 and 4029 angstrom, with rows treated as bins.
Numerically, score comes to 28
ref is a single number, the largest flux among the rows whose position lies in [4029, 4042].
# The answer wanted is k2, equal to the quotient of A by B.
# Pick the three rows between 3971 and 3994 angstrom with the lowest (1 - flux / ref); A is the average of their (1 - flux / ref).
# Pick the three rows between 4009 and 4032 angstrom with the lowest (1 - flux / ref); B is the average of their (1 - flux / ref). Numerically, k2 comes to 1.5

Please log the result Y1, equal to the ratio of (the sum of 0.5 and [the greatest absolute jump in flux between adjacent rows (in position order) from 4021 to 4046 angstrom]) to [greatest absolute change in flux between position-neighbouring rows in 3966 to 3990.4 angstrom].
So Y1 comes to 0.5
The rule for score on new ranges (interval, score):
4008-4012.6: 49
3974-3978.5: 42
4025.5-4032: 69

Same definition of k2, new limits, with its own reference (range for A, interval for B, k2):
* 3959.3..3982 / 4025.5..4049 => 17.8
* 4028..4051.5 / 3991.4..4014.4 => -0.1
